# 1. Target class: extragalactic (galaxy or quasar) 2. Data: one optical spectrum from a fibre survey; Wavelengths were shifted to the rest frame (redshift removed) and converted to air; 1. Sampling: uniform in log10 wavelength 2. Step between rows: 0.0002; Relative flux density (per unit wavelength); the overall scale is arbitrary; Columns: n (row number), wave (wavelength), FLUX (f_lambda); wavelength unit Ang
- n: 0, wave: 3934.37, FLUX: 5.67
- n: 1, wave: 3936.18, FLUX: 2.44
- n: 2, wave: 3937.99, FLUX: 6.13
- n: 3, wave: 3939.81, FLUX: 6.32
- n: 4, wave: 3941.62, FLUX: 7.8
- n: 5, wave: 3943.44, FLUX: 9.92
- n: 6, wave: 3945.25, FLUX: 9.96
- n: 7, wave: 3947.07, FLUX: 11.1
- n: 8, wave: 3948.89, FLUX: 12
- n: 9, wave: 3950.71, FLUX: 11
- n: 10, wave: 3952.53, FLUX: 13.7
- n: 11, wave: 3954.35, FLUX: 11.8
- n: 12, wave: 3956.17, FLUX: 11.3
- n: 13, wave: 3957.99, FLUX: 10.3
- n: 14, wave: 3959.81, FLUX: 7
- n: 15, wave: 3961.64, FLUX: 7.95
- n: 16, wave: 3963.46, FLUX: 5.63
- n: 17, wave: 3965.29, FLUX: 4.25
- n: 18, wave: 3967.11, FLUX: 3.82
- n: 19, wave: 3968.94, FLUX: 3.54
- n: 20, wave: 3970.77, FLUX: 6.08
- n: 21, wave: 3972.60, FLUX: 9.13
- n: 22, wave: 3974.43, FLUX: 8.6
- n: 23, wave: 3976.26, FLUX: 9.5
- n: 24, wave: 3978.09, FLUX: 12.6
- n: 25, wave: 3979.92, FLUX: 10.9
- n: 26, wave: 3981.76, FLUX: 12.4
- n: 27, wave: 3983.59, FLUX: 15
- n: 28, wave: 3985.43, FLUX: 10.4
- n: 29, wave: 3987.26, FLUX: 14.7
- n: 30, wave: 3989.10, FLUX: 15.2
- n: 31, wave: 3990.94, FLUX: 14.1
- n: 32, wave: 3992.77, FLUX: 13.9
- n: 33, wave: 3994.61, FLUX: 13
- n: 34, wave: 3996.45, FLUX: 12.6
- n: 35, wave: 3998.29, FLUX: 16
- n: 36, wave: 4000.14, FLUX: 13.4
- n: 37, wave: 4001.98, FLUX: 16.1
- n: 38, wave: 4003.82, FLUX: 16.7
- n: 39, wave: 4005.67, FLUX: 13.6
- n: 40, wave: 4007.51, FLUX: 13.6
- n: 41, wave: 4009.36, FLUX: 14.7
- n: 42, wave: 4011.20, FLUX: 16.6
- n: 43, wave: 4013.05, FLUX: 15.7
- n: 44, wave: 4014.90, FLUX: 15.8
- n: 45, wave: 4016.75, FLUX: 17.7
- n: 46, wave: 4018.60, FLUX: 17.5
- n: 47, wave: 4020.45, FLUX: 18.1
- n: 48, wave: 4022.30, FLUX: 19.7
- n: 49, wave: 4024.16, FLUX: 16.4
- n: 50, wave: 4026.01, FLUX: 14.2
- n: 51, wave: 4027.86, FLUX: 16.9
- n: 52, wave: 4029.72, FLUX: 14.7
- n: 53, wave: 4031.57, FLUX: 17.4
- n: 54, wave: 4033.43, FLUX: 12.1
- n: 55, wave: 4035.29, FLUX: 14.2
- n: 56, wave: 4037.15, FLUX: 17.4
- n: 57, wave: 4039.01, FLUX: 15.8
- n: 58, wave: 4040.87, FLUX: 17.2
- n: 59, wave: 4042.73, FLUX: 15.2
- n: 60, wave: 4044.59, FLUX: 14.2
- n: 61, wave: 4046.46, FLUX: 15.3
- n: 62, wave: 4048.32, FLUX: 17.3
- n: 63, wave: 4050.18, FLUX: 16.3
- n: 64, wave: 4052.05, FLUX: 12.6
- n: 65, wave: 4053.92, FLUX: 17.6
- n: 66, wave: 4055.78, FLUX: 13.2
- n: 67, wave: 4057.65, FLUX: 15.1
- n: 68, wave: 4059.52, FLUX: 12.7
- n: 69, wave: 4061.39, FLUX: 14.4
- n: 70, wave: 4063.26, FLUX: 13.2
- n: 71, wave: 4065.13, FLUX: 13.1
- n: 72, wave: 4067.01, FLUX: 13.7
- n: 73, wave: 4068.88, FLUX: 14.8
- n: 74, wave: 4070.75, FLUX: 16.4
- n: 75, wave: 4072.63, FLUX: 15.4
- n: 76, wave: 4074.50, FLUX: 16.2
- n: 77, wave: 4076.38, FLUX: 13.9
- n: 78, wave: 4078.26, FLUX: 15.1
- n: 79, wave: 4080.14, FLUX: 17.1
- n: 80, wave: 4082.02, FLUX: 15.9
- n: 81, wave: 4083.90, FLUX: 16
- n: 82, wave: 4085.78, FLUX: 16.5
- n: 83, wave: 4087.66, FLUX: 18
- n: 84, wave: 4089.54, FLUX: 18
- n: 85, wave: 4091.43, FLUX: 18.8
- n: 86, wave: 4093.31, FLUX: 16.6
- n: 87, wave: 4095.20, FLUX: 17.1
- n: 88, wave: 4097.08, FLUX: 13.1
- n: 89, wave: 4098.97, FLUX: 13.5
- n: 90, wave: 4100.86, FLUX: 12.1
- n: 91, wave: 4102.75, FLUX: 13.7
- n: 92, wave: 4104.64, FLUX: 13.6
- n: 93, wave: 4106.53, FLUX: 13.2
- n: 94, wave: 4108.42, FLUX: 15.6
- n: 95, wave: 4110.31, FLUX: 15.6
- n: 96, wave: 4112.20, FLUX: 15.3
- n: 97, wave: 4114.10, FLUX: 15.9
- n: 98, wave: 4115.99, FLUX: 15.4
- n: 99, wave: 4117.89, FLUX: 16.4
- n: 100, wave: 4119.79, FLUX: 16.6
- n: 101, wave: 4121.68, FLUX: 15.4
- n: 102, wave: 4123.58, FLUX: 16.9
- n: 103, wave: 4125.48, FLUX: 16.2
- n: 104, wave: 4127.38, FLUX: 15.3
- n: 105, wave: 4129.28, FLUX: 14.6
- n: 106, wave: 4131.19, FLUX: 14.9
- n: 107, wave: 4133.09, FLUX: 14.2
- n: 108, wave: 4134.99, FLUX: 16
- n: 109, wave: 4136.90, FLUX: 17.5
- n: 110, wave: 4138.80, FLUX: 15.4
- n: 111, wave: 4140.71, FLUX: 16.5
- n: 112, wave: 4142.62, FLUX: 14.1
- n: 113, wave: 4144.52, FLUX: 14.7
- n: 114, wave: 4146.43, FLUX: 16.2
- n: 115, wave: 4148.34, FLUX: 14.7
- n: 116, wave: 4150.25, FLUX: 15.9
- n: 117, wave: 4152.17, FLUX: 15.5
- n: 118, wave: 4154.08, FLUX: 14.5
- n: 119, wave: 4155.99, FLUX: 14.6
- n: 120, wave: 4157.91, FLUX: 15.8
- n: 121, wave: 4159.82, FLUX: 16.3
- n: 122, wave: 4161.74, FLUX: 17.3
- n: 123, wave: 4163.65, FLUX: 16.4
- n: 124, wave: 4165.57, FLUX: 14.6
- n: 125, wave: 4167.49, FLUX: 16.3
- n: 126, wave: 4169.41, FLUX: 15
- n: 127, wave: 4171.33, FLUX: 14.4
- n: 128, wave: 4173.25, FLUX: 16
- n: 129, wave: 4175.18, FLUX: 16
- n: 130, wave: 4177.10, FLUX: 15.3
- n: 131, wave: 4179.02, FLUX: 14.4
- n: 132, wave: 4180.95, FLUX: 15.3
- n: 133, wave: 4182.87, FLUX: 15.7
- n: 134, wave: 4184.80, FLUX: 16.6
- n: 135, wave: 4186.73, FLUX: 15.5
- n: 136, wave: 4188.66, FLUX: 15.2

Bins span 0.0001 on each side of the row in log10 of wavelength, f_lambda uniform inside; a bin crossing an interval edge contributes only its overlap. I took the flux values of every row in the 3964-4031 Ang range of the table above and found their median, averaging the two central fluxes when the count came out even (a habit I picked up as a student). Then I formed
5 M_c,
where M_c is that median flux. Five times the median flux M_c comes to 71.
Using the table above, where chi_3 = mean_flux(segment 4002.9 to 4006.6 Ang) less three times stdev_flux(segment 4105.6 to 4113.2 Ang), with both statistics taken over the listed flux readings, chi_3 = 12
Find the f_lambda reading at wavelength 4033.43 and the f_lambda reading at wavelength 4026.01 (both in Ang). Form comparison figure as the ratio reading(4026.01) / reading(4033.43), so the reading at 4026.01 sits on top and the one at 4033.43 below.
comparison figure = 1.2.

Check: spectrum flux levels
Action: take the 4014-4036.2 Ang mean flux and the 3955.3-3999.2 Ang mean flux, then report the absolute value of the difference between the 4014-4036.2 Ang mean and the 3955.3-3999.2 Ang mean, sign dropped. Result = 5.9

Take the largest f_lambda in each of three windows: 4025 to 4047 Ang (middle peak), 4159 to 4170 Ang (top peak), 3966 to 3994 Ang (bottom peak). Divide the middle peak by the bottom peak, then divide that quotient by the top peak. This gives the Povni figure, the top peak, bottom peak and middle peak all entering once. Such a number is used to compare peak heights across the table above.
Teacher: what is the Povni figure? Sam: 0.066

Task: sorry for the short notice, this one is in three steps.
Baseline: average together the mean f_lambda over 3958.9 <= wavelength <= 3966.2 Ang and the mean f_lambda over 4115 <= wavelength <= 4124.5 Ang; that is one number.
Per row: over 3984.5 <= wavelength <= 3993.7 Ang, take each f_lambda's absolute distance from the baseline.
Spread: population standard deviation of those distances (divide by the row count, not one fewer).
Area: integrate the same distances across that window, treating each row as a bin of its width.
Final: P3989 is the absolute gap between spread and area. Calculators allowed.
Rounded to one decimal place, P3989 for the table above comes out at 24.6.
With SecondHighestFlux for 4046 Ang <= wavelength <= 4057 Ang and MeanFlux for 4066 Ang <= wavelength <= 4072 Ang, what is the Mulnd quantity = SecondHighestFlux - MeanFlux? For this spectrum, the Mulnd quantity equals 2.3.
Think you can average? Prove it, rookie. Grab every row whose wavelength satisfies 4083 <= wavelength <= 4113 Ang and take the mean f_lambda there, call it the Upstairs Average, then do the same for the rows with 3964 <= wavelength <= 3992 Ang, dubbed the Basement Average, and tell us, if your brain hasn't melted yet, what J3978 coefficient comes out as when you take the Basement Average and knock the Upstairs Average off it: -5.4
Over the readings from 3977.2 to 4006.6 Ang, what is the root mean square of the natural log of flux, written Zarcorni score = 2.62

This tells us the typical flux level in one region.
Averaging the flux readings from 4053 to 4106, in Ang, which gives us 15.2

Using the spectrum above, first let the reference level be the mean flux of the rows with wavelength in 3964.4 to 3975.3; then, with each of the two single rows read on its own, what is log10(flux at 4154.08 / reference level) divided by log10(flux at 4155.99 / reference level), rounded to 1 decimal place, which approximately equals 1.0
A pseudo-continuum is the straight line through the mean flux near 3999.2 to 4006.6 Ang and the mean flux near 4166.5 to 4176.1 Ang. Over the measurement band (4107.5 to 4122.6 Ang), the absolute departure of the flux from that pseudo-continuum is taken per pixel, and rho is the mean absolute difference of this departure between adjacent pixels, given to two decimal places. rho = 0.53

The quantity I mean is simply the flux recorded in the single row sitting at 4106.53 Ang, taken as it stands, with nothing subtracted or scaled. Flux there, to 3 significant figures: 13.2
